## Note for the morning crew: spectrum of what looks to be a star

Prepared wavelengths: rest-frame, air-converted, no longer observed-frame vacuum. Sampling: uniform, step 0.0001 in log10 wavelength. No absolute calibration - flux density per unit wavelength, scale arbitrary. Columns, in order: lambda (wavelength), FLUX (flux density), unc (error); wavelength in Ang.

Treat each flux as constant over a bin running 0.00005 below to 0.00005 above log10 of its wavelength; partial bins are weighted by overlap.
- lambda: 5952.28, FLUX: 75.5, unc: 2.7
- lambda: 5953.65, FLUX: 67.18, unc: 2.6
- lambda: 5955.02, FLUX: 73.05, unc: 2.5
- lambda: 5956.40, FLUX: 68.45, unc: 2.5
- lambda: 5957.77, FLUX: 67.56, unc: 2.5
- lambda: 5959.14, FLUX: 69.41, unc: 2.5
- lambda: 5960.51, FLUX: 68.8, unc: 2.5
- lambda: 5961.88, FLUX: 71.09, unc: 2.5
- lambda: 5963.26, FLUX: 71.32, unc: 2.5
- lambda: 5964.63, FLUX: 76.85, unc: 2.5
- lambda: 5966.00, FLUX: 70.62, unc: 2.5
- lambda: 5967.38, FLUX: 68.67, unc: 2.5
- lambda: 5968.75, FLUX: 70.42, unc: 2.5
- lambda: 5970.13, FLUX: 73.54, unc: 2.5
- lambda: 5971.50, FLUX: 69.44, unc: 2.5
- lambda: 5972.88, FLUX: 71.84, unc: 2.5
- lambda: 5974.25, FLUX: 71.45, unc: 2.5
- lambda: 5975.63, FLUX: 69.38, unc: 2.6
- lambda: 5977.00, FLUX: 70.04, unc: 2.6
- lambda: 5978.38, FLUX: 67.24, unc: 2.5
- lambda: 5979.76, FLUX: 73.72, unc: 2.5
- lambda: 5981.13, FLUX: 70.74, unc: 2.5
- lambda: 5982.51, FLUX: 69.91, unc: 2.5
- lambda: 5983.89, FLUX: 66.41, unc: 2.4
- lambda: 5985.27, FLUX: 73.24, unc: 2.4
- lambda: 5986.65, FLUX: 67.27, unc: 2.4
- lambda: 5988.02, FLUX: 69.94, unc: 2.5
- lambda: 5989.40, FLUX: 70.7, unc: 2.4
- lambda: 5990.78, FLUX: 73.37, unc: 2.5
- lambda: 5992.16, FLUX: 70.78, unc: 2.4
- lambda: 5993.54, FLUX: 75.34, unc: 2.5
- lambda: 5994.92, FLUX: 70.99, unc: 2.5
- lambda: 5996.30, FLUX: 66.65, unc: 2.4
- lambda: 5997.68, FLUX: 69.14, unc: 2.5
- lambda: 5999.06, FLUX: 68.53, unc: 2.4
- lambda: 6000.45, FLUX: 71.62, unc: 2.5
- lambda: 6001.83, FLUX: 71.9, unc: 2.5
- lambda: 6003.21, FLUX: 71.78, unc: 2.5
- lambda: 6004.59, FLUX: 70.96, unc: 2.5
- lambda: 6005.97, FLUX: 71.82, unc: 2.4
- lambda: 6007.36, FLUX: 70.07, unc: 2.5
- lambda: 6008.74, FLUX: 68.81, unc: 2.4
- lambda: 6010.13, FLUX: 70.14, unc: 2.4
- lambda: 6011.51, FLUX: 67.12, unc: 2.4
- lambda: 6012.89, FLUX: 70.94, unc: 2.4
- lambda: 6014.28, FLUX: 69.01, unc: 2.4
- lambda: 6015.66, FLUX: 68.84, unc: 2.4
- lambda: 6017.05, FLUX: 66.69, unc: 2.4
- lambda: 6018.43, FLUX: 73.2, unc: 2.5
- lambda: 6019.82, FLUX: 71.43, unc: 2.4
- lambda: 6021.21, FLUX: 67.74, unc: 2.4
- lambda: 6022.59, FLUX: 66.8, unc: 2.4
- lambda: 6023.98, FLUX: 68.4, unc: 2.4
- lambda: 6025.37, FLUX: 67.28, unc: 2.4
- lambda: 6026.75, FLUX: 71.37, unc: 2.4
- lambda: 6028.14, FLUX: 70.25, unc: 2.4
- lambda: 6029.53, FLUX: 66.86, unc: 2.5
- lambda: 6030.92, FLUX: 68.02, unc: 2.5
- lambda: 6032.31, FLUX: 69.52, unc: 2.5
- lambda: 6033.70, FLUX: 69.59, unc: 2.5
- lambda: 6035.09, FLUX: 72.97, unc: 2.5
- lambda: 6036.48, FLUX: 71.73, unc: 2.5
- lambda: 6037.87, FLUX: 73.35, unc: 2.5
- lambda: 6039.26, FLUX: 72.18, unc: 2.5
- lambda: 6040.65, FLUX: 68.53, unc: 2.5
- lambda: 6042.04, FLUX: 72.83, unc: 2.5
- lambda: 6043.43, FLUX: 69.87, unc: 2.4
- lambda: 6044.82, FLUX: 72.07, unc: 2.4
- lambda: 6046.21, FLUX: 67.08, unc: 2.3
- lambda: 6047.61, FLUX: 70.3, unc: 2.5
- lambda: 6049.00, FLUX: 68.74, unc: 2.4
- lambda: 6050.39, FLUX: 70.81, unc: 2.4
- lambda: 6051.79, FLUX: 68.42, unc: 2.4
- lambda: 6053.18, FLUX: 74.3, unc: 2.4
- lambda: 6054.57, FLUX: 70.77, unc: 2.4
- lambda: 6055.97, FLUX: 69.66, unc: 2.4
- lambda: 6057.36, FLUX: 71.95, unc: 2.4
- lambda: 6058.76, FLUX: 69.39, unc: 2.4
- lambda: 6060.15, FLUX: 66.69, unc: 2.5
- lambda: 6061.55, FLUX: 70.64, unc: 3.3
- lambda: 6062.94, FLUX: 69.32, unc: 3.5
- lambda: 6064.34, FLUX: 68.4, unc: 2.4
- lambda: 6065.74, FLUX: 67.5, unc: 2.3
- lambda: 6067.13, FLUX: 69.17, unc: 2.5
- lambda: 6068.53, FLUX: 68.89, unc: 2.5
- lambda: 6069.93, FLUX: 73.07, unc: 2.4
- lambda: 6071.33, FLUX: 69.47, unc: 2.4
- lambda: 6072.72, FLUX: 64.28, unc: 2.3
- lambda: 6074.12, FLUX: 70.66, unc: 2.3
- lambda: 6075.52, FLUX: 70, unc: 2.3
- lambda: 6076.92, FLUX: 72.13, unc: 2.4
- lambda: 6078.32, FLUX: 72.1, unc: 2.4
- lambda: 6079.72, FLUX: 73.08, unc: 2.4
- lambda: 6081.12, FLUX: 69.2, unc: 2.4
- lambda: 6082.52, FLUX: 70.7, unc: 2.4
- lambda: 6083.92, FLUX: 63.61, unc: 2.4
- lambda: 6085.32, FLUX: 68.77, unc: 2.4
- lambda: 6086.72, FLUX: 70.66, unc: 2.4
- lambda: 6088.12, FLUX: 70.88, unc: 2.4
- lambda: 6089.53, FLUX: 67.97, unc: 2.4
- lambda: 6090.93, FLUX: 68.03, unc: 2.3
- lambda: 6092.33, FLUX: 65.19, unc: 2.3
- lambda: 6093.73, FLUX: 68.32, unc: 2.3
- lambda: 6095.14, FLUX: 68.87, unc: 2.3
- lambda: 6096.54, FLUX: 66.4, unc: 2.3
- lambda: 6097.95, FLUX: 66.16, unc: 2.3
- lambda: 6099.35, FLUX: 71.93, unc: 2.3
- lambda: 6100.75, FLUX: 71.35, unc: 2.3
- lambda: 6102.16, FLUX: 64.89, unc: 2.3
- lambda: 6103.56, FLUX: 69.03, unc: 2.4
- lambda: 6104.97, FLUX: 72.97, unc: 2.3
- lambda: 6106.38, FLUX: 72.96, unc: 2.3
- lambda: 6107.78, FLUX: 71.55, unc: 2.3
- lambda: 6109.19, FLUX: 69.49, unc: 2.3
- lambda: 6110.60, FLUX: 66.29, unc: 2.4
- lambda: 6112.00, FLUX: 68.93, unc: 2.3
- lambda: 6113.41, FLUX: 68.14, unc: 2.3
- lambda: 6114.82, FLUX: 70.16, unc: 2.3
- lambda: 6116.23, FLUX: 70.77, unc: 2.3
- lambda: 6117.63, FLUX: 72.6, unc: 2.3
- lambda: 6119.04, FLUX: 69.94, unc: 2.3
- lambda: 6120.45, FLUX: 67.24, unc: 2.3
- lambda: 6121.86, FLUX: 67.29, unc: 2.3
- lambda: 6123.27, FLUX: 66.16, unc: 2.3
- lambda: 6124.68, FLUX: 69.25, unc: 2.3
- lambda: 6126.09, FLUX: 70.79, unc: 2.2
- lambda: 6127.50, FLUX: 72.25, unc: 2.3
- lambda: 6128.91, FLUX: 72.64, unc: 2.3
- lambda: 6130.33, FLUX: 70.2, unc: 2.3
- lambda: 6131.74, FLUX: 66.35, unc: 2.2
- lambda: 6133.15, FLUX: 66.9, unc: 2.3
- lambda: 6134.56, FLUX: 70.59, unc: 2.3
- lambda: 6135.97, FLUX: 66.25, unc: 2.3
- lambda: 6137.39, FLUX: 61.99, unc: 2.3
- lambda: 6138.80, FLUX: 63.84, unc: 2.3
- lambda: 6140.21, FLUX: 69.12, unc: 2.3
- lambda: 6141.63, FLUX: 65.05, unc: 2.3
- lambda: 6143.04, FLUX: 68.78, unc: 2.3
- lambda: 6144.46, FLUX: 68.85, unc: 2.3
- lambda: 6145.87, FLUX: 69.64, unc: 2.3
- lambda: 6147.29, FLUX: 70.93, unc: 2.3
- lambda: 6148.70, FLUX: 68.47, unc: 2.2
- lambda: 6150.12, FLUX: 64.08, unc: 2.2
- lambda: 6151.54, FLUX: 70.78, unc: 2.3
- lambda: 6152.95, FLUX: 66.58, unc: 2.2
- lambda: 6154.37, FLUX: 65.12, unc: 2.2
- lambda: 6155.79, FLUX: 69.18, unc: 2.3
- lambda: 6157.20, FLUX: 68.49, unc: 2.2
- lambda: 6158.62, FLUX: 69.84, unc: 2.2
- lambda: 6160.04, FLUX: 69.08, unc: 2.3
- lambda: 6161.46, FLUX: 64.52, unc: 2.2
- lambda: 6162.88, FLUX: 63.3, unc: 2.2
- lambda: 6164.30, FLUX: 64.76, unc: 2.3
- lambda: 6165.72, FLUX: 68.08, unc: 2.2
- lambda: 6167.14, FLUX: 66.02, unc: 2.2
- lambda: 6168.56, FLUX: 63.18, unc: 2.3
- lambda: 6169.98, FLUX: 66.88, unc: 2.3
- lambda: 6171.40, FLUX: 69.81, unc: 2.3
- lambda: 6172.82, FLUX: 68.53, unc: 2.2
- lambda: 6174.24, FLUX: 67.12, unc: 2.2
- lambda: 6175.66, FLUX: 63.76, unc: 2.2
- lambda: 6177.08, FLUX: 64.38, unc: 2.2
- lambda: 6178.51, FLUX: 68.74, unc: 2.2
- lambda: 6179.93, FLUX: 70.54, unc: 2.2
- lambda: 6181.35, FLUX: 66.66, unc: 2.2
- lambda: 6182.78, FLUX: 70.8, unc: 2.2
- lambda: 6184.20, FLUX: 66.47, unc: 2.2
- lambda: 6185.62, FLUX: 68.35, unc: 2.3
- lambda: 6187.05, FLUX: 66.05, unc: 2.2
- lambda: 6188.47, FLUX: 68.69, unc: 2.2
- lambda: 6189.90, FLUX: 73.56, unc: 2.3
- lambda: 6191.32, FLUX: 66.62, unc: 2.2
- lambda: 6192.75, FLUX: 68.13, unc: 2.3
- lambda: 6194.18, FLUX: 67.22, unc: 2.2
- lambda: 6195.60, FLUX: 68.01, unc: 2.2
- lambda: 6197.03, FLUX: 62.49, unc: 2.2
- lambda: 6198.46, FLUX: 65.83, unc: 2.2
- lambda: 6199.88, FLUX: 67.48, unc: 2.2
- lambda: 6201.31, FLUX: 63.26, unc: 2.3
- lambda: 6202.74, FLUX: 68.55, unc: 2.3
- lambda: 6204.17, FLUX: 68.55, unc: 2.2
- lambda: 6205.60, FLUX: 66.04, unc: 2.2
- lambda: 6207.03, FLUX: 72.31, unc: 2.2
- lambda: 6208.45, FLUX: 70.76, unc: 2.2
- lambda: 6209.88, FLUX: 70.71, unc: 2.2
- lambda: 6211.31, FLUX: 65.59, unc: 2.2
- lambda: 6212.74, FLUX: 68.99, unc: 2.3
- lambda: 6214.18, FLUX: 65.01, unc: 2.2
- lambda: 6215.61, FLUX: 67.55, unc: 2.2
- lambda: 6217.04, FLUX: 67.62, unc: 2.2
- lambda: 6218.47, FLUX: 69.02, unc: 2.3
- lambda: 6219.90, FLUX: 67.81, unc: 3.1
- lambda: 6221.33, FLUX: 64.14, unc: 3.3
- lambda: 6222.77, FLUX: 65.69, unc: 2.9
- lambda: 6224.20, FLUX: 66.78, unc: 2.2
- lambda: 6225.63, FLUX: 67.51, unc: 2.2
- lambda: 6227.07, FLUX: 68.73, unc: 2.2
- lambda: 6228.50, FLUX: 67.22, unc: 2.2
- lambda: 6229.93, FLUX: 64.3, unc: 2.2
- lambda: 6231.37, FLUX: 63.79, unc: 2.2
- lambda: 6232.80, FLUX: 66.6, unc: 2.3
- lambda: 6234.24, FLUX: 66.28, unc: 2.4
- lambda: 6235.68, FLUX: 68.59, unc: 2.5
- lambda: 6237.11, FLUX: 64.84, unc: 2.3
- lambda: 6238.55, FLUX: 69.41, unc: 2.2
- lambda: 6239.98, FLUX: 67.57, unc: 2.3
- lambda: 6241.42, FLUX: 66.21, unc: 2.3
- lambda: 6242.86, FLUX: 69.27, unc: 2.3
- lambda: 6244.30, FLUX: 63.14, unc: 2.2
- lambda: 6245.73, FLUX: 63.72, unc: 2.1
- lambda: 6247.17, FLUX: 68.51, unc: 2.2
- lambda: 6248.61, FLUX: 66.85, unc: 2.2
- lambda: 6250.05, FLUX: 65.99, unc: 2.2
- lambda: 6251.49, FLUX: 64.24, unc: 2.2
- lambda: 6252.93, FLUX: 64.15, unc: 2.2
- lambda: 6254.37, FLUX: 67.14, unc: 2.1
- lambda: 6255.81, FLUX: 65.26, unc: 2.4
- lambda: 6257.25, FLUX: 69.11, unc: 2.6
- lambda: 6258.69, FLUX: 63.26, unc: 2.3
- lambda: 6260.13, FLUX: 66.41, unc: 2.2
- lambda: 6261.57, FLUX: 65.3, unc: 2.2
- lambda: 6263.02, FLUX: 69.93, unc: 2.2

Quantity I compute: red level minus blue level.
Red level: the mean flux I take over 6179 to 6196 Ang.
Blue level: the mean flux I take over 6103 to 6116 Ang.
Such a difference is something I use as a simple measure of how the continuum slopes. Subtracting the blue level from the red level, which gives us -1.5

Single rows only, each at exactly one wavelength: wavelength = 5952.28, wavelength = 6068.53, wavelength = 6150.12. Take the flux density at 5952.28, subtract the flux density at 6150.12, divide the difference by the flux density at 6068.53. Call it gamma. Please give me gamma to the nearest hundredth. 0.17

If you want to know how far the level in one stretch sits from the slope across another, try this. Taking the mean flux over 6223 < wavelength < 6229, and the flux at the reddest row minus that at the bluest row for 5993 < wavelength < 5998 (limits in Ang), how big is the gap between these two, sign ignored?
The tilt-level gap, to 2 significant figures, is 74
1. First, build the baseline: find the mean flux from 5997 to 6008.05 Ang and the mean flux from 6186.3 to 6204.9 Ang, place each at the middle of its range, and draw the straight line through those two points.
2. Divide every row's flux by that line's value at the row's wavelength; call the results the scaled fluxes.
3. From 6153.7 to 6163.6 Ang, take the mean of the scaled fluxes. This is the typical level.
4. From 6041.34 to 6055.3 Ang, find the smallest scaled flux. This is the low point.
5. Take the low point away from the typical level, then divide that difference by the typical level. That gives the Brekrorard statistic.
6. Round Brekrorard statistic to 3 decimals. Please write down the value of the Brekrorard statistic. 0.029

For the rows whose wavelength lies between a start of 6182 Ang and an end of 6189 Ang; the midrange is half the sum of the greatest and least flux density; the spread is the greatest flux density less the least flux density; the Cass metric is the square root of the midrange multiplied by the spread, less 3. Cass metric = 15.0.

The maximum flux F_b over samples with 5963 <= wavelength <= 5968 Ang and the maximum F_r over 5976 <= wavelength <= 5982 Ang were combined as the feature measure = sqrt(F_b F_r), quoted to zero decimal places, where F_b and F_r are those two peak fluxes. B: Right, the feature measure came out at 75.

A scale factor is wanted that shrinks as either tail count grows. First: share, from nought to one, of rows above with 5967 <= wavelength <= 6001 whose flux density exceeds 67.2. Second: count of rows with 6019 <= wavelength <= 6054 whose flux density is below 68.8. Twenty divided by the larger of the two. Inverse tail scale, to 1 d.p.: 2.0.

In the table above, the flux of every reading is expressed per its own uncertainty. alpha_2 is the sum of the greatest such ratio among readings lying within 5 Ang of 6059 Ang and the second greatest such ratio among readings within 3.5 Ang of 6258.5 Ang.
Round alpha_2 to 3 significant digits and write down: 59.7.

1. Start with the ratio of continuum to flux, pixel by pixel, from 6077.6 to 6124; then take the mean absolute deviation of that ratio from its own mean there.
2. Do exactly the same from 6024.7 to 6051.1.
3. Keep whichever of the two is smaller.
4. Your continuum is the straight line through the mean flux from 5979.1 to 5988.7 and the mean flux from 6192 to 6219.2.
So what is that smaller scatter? 0.024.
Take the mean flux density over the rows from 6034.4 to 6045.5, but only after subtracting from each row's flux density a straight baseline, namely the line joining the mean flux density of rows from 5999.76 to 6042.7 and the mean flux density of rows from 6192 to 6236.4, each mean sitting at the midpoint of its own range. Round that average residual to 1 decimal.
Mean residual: 1.9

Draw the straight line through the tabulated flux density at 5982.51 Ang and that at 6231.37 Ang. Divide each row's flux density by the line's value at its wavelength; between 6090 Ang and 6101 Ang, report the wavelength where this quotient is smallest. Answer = 6092.33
